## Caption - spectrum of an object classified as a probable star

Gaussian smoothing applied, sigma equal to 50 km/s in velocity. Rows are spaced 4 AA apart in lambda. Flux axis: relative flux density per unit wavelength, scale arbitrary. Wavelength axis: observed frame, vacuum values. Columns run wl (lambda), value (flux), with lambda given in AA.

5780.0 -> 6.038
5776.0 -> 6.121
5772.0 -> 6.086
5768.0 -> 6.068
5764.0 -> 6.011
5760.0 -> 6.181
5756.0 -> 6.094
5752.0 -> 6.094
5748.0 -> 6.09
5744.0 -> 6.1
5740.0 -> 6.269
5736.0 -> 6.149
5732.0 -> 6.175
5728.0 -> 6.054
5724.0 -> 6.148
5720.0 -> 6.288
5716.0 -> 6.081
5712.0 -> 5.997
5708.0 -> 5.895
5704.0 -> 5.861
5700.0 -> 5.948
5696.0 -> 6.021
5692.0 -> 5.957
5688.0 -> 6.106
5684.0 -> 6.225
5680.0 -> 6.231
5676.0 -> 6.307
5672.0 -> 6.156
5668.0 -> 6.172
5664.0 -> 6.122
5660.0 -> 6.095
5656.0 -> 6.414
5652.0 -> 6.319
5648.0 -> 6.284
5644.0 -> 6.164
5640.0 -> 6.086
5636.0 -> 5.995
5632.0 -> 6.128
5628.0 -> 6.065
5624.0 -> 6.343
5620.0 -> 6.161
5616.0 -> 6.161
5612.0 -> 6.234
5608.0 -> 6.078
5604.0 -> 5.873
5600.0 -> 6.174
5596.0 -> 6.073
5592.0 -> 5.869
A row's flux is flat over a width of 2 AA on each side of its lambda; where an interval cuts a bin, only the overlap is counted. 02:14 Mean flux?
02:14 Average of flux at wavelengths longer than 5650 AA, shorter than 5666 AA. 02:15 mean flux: 6.24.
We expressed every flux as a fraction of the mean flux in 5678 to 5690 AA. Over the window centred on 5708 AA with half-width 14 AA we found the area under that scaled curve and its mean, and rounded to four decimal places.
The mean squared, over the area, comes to 0.0347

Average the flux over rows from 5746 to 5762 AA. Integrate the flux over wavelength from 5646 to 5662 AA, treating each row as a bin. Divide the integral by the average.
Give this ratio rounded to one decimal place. 16.4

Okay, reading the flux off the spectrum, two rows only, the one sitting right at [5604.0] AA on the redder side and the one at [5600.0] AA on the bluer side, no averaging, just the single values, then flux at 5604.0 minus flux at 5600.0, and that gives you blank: -0.30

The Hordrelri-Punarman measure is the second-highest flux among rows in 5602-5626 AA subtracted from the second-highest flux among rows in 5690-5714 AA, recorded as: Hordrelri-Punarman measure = -0.24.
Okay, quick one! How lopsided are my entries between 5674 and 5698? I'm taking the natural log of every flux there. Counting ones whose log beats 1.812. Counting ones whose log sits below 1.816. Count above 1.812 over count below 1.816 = 1.0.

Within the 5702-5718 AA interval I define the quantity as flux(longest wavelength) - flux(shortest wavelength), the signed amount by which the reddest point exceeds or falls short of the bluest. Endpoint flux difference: 0.22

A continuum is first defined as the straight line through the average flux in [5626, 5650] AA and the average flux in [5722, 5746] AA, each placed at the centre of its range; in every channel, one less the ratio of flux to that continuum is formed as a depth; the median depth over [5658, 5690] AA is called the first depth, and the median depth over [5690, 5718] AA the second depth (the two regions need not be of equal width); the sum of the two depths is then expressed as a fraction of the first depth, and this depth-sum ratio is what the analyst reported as -4.3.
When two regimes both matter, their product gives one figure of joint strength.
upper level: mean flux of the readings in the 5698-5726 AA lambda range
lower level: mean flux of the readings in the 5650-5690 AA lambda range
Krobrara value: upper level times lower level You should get 37.5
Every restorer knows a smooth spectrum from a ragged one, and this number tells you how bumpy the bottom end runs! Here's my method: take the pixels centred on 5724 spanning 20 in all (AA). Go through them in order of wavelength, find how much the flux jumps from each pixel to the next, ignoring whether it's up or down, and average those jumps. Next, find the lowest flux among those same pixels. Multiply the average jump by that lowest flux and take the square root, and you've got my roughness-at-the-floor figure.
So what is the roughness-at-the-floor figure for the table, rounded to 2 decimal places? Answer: 0.92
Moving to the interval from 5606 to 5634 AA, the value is 0.87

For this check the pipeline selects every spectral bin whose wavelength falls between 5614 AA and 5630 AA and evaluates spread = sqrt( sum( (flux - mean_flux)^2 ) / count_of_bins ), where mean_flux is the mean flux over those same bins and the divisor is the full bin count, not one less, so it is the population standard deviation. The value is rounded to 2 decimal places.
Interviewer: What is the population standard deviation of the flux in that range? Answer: 0.10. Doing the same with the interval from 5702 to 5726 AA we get 0.15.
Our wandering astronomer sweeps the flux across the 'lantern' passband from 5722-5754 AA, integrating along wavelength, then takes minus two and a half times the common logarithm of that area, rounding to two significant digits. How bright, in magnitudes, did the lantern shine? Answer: -5.7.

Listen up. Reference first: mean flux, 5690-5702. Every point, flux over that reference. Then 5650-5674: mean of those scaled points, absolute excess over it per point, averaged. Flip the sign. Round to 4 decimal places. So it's -0.0171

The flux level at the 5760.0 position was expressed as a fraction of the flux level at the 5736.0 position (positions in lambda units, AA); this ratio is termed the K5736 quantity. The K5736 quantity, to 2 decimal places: 1.01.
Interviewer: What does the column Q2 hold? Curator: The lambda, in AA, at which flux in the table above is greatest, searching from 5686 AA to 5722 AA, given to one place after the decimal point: 5720.0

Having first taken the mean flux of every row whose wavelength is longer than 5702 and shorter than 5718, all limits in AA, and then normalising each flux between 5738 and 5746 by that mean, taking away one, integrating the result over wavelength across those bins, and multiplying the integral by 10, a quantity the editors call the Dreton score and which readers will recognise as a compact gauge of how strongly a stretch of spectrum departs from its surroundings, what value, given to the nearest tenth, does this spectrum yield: 3.0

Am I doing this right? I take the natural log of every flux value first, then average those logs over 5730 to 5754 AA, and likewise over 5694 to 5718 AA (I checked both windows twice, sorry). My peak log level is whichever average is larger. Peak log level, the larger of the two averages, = 1.816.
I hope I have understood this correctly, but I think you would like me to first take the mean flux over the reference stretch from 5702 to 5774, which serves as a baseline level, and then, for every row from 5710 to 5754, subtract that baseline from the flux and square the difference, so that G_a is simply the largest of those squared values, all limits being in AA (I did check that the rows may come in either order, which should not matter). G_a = 0.039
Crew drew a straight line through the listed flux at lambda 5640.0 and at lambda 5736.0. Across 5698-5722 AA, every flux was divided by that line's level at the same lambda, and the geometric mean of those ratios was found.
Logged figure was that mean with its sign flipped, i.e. -0.98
